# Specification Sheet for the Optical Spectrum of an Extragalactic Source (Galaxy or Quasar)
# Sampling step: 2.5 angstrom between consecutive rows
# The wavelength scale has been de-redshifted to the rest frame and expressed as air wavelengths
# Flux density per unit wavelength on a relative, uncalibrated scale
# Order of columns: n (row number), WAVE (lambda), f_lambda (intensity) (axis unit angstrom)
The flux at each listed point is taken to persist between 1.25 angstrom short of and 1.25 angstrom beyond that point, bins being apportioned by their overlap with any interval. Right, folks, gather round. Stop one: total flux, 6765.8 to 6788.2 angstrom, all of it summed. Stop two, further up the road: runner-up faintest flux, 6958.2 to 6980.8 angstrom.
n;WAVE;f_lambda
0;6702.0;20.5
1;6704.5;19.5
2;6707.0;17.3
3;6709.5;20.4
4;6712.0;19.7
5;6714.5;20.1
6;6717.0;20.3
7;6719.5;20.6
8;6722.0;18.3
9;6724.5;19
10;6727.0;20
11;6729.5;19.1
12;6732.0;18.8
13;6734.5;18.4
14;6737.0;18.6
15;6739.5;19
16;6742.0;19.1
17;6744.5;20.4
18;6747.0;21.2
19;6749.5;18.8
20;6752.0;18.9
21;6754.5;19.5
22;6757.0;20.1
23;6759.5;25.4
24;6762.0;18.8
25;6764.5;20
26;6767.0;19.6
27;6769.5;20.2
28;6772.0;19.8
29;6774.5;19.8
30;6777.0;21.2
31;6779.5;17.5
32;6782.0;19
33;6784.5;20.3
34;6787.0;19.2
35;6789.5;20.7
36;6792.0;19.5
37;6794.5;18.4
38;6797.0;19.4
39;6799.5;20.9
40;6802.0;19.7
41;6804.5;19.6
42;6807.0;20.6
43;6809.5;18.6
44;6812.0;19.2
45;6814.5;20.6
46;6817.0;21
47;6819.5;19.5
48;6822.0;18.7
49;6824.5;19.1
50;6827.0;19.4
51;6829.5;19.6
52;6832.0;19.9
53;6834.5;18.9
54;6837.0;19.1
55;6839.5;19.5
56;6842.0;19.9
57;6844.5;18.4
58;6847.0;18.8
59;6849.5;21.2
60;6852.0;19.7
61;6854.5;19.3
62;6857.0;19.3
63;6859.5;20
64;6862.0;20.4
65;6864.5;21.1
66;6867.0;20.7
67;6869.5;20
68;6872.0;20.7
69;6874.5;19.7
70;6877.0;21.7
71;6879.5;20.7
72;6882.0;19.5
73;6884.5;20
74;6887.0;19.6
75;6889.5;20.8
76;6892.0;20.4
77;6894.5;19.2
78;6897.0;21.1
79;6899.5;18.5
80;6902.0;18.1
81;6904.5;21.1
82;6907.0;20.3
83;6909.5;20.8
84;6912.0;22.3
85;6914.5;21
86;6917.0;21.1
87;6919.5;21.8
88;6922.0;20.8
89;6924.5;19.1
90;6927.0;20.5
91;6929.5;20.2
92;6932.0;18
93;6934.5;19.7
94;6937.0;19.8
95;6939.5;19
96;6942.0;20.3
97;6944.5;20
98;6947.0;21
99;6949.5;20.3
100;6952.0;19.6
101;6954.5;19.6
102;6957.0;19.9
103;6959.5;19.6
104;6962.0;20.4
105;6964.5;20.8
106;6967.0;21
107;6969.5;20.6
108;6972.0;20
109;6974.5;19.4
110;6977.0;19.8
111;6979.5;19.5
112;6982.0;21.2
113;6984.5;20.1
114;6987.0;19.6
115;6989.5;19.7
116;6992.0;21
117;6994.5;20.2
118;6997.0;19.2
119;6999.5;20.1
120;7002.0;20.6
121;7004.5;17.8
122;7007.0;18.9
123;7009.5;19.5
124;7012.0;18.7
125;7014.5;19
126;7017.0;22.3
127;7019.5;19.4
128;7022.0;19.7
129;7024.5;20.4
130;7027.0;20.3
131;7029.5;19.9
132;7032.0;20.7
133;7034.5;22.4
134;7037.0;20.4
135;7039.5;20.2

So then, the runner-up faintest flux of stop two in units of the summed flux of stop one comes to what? 0.110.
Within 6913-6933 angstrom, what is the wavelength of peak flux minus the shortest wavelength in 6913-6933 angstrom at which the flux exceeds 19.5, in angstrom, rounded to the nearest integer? 5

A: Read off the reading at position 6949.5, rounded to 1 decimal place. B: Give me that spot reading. 20.3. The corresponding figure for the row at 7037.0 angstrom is 20.4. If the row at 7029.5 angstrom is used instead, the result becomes 19.9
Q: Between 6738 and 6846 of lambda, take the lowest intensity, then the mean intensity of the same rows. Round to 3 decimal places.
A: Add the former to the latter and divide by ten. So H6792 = 3.722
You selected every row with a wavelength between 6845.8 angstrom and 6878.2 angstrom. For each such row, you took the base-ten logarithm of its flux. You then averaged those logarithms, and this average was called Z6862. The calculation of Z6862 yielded 1.30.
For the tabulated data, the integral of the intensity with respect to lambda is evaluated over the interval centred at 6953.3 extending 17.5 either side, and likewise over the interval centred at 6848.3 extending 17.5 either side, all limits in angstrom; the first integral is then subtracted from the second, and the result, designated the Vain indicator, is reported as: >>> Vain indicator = -16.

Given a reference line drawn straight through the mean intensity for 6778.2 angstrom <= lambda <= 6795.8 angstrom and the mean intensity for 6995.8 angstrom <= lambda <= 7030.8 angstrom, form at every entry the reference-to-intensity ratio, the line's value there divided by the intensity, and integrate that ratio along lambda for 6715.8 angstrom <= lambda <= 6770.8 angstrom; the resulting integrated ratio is 54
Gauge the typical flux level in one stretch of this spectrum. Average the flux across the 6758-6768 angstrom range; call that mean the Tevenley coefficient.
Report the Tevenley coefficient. 21.0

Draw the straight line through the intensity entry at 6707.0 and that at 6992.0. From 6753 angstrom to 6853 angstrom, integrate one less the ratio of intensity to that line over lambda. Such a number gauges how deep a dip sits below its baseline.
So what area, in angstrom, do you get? -6.6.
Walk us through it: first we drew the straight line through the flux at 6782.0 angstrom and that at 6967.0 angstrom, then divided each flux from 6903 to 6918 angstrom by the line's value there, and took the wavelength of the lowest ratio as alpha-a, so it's 6907.0 angstrom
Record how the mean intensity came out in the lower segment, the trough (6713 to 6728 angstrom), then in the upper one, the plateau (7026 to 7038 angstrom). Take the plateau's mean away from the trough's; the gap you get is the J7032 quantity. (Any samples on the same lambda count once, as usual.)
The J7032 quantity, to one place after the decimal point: -1.0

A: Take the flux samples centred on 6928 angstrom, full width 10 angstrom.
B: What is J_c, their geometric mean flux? 19.4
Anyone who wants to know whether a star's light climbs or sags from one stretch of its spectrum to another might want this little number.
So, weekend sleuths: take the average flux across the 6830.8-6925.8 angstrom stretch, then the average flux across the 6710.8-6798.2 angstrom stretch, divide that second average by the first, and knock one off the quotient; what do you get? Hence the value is -0.022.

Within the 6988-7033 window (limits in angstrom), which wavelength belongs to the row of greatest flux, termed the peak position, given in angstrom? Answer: 7017.0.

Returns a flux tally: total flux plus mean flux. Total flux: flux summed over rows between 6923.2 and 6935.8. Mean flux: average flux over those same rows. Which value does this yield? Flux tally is 117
